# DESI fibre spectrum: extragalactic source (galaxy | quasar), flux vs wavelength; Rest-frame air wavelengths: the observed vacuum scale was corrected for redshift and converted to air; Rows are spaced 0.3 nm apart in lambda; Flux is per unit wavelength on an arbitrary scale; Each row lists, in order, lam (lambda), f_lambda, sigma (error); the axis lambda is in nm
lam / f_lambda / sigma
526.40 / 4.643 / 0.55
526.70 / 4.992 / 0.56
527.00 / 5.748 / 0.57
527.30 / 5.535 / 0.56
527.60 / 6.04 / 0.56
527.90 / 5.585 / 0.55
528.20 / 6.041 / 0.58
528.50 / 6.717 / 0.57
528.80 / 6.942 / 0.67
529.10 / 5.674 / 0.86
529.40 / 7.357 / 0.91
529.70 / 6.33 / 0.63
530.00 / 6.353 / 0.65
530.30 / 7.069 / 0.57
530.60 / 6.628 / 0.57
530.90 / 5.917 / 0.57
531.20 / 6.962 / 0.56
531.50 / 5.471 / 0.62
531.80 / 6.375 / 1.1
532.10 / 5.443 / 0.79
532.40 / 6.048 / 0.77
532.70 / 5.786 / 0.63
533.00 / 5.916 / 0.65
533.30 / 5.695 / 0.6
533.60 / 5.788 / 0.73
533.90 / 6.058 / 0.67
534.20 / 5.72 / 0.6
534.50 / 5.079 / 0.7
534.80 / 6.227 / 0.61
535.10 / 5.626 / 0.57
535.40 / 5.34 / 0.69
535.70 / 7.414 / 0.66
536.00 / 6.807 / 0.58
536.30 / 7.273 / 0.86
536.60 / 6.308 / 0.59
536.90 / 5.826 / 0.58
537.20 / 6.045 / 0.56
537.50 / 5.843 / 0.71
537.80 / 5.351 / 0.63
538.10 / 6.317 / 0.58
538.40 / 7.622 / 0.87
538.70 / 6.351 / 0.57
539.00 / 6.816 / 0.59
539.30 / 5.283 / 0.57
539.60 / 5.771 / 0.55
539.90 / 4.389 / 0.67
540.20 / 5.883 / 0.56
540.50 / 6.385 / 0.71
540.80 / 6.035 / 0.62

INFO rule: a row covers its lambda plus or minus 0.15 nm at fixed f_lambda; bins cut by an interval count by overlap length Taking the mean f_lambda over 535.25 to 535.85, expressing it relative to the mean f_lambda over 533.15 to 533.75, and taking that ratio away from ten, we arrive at 8.89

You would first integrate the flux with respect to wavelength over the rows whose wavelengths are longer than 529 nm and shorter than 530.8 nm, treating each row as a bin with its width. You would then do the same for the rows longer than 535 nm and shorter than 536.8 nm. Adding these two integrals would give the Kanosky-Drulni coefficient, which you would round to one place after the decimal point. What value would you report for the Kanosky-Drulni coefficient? 23.5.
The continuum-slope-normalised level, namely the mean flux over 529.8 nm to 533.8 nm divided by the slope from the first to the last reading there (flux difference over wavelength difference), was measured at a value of -39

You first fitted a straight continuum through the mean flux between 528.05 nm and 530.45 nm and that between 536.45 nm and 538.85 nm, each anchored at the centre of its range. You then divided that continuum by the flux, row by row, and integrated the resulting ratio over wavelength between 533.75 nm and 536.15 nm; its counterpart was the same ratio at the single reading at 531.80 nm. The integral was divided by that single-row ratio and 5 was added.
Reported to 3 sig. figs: 7.52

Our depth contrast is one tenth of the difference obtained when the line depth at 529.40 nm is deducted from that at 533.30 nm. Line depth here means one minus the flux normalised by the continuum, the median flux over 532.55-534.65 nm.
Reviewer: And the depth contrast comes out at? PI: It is 0.029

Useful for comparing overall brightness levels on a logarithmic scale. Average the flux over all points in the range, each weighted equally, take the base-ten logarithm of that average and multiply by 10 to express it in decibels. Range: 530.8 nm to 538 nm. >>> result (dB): 7.79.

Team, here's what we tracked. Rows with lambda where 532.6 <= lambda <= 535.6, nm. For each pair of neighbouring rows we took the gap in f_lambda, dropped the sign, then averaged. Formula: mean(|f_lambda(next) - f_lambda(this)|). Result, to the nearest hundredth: 0.41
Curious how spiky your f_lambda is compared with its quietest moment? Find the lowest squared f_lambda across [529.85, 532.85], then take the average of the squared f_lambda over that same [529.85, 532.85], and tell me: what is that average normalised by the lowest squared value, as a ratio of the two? 1.31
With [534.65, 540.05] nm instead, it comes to 1.99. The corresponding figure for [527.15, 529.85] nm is 1.29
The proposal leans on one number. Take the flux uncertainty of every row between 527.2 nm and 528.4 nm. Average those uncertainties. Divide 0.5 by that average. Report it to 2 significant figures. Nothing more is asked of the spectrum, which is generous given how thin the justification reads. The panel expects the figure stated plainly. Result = 0.89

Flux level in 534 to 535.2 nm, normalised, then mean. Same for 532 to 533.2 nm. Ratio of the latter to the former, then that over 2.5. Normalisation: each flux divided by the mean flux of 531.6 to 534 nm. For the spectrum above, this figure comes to 0.41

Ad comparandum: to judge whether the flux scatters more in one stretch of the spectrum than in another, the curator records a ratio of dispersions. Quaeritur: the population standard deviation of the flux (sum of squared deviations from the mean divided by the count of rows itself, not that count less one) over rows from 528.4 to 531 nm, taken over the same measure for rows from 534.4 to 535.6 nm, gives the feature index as 1.2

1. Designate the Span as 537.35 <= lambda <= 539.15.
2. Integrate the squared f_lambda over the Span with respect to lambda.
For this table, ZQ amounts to 74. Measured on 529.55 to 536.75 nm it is 275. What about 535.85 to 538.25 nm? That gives 94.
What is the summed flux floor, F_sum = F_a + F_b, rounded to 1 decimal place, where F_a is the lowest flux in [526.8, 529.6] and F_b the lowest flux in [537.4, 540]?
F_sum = 9.9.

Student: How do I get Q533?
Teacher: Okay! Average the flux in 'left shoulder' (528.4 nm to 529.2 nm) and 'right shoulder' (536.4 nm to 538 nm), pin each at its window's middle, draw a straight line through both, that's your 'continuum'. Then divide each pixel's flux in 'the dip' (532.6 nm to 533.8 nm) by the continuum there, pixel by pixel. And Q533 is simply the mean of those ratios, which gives 0.94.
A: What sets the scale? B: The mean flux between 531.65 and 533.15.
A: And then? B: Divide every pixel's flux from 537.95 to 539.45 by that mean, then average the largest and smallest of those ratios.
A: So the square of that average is 1.19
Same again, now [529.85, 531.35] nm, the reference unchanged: 1.21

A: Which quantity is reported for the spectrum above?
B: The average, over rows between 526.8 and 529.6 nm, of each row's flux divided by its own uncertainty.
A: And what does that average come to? 9.8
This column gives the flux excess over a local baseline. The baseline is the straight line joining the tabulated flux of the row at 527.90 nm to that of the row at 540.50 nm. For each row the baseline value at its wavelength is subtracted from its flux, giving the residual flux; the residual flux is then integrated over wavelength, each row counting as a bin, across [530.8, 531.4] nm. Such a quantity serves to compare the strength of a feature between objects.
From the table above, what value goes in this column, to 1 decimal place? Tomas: 0.4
